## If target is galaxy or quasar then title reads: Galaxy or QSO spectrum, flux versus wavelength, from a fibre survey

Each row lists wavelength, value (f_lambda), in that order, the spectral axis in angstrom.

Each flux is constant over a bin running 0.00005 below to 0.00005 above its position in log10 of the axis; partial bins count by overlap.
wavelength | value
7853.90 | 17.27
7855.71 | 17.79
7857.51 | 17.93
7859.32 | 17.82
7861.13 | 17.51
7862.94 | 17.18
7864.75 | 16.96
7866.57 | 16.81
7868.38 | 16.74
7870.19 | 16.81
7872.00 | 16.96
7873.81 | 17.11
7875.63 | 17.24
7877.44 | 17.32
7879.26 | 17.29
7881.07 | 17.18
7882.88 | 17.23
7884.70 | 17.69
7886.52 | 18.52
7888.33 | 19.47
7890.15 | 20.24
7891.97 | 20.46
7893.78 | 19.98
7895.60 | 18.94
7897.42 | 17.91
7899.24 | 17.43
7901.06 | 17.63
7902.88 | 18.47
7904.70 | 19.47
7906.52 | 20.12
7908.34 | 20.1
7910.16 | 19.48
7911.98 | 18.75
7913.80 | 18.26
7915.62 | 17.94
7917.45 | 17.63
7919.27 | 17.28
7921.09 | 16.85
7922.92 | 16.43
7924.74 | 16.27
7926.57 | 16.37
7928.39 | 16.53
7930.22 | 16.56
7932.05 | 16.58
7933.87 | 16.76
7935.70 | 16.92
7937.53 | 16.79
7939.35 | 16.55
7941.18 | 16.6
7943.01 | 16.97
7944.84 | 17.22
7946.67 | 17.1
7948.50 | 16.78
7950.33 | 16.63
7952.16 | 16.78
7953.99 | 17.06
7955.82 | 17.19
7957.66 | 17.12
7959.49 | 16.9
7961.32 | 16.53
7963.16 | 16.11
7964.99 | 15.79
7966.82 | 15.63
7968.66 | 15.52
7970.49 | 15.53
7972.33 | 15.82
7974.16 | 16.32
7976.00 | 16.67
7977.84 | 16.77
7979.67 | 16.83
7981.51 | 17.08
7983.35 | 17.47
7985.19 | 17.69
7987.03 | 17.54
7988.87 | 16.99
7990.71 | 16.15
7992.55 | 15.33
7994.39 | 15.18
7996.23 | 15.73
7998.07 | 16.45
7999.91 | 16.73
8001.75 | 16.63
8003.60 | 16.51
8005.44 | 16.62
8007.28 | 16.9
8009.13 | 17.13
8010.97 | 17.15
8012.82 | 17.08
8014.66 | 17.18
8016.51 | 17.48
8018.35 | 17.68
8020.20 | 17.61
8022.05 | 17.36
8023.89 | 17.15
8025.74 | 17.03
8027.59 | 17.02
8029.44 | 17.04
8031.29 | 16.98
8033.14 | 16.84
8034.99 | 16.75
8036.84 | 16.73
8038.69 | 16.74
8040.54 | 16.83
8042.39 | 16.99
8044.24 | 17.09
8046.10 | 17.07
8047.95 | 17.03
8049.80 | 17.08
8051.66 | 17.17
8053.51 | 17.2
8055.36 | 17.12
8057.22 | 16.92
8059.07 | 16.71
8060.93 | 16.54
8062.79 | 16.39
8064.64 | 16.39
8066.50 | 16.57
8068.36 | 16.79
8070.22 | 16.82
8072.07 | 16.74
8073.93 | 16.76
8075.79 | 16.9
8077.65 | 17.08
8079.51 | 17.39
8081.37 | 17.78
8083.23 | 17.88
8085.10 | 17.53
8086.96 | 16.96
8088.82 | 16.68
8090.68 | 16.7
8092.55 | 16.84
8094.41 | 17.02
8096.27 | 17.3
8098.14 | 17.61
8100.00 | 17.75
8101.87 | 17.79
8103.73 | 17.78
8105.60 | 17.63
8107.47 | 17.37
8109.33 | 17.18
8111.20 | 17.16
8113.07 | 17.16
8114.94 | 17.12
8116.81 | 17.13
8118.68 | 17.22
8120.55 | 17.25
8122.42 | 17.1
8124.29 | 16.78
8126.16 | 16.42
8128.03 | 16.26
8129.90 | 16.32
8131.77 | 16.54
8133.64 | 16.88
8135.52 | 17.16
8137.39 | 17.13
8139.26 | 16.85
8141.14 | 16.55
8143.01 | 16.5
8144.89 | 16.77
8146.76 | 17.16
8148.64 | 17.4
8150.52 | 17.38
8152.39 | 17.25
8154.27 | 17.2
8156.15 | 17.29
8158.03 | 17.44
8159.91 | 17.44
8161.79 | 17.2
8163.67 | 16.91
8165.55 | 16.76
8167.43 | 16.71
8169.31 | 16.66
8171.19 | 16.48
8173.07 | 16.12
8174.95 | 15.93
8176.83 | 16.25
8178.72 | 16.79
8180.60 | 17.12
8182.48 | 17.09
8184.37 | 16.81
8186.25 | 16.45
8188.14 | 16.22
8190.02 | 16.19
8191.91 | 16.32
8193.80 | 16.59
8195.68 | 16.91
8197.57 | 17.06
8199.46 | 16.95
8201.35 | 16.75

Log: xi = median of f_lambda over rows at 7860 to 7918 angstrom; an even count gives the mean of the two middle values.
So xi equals 17.7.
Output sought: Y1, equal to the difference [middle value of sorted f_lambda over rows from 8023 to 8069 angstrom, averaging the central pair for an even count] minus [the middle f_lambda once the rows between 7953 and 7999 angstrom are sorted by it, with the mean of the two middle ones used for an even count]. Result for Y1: 0.45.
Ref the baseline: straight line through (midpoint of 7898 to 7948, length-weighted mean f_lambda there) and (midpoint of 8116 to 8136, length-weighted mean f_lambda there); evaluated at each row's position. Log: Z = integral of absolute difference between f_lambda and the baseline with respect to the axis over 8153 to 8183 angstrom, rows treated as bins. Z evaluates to 12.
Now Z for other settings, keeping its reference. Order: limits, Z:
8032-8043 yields 3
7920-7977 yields 50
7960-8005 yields 45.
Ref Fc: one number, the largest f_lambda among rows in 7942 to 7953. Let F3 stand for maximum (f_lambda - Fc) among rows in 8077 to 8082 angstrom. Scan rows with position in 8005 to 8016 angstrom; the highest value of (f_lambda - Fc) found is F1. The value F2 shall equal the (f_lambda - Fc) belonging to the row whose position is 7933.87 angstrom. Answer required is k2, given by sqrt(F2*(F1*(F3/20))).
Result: 0.023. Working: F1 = -0.04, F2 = -0.5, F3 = 0.6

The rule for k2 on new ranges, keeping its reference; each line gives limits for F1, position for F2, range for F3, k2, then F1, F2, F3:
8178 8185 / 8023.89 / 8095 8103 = 0.014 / -0.10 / -0.1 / 0.6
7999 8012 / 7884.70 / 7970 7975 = 0.038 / -0.07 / 0.5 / -0.9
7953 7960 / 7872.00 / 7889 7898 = 0.036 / -0.03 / -0.3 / 3.2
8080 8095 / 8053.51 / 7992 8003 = 0.018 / 0.66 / 0.0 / -0.5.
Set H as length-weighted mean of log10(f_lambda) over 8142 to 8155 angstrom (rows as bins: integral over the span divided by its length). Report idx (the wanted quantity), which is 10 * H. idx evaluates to 12.3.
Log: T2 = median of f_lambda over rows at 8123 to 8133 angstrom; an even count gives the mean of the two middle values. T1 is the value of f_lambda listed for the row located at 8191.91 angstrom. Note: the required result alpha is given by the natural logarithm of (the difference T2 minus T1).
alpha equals -2.3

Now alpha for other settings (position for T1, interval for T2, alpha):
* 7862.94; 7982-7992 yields -1.2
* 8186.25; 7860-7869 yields -0.7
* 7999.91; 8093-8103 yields -0.1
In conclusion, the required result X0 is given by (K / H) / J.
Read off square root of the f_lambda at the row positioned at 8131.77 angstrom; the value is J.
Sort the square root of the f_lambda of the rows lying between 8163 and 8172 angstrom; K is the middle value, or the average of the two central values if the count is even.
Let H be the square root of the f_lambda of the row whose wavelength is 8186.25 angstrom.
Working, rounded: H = 4.06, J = 4.07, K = 4.09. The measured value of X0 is 0.248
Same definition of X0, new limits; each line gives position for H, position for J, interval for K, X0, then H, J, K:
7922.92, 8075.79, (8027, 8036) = 0.247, 4.05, 4.11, 4.12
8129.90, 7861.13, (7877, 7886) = 0.246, 4.04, 4.18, 4.16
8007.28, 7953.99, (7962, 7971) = 0.233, 4.11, 4.13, 3.95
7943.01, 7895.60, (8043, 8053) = 0.231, 4.12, 4.35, 4.13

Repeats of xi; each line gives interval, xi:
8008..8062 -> 17.1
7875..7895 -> 17.7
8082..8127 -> 17.2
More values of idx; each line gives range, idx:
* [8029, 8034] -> 12.3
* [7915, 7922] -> 12.4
